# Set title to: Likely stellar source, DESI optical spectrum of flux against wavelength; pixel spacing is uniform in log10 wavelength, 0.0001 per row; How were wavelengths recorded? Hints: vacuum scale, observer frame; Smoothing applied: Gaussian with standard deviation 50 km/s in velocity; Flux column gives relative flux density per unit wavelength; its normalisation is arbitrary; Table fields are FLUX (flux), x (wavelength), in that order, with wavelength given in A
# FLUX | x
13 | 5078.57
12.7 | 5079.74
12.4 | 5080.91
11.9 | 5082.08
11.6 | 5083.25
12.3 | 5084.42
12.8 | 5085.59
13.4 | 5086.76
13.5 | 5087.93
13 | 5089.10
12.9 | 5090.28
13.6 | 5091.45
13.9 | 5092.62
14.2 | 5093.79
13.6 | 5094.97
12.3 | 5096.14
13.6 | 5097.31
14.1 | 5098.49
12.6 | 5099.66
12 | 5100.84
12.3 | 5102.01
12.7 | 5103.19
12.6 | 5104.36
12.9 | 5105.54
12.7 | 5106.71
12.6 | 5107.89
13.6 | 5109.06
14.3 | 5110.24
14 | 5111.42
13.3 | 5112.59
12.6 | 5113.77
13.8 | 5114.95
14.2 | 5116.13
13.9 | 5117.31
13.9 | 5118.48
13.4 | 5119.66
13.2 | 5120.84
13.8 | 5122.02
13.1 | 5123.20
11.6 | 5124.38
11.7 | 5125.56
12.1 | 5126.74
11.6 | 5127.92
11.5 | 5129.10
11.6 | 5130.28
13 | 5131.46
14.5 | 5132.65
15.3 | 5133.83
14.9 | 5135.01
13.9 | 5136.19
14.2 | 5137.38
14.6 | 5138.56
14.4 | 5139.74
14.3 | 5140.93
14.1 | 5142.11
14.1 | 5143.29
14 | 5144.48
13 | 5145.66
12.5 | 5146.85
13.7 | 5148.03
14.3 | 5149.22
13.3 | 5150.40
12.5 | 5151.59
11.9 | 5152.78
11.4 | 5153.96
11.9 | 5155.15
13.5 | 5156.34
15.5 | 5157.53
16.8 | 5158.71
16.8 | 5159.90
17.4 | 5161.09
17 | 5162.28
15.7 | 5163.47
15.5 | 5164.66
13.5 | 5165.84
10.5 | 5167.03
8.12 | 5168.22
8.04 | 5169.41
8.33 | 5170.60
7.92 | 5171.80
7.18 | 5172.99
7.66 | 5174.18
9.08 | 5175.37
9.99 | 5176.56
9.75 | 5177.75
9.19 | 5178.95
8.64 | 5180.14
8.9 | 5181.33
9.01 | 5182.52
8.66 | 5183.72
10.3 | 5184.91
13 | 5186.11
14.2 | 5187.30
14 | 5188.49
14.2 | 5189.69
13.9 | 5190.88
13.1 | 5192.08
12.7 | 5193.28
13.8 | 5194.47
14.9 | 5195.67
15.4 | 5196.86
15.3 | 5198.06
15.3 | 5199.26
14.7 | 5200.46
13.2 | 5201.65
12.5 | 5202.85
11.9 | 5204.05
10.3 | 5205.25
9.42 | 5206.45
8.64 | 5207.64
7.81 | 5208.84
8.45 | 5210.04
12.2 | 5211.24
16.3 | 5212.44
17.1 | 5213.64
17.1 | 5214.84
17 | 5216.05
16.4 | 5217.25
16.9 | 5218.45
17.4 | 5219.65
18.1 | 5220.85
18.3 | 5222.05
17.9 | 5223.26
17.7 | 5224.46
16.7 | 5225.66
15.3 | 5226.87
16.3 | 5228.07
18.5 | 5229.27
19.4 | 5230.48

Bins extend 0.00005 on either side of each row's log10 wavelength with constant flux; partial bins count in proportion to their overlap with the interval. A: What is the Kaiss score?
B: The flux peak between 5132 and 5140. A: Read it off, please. 15.3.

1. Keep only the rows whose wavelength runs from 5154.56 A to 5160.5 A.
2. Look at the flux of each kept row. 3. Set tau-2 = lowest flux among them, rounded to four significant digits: 11.90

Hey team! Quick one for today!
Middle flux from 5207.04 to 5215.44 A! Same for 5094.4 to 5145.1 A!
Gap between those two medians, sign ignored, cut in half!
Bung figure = 0.70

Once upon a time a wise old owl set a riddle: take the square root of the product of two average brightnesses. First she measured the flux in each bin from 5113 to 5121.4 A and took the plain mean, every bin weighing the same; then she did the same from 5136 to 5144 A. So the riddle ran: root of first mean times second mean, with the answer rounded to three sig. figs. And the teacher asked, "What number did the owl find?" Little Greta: 13.9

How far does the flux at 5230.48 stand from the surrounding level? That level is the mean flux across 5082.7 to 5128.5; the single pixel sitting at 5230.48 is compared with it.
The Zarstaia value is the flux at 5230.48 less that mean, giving 6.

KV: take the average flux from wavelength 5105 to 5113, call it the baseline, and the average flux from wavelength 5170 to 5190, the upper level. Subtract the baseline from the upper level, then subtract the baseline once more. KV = -17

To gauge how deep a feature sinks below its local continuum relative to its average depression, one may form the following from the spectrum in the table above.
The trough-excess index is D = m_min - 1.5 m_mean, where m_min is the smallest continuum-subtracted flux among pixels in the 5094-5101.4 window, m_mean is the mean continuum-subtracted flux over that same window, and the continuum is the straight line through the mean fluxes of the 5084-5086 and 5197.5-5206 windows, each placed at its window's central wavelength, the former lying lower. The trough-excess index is -1.3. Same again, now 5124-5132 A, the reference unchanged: 0.1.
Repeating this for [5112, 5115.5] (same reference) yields -0.9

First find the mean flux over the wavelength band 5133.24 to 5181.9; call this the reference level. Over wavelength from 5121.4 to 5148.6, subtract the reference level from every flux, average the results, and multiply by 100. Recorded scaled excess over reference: 85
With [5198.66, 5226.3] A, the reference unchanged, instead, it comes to 189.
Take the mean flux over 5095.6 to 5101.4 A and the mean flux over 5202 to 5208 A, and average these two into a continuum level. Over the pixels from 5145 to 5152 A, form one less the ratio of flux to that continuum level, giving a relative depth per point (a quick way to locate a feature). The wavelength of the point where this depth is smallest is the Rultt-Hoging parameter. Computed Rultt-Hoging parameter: 5149.22 A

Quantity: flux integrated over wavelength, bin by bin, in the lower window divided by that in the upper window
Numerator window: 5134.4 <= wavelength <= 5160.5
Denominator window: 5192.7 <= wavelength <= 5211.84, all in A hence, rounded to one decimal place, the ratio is 1.5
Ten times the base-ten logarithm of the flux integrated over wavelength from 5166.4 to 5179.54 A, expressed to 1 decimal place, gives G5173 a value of 20.6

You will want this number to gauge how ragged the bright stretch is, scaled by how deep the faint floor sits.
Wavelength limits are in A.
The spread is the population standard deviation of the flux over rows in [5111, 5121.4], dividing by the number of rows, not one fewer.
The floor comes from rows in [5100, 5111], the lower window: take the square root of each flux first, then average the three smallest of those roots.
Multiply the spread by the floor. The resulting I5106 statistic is 1.7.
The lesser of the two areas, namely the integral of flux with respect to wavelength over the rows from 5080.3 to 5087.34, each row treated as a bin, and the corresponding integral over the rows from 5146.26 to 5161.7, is 87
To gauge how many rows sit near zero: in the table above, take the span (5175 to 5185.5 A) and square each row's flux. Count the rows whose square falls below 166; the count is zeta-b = 9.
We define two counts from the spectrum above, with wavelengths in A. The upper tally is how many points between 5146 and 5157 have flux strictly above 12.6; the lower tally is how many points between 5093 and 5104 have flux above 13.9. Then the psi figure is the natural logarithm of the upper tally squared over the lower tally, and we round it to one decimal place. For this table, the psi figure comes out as 2.1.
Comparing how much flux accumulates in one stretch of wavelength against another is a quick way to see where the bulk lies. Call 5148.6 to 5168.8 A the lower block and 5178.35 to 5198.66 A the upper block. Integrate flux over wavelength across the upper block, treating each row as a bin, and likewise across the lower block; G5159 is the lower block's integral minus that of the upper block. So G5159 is 30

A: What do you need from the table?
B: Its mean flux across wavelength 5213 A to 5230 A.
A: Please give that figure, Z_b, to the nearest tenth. 17.2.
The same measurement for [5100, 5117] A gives 13.1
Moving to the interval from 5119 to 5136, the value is 13.0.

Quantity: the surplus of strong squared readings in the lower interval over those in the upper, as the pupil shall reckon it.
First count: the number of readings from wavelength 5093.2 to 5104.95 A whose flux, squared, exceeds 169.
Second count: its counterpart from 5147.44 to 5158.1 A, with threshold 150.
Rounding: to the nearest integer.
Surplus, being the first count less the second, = -2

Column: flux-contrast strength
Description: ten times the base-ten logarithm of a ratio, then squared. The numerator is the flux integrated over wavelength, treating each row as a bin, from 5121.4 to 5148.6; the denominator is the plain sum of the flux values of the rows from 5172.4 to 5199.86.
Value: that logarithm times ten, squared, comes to 1.75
